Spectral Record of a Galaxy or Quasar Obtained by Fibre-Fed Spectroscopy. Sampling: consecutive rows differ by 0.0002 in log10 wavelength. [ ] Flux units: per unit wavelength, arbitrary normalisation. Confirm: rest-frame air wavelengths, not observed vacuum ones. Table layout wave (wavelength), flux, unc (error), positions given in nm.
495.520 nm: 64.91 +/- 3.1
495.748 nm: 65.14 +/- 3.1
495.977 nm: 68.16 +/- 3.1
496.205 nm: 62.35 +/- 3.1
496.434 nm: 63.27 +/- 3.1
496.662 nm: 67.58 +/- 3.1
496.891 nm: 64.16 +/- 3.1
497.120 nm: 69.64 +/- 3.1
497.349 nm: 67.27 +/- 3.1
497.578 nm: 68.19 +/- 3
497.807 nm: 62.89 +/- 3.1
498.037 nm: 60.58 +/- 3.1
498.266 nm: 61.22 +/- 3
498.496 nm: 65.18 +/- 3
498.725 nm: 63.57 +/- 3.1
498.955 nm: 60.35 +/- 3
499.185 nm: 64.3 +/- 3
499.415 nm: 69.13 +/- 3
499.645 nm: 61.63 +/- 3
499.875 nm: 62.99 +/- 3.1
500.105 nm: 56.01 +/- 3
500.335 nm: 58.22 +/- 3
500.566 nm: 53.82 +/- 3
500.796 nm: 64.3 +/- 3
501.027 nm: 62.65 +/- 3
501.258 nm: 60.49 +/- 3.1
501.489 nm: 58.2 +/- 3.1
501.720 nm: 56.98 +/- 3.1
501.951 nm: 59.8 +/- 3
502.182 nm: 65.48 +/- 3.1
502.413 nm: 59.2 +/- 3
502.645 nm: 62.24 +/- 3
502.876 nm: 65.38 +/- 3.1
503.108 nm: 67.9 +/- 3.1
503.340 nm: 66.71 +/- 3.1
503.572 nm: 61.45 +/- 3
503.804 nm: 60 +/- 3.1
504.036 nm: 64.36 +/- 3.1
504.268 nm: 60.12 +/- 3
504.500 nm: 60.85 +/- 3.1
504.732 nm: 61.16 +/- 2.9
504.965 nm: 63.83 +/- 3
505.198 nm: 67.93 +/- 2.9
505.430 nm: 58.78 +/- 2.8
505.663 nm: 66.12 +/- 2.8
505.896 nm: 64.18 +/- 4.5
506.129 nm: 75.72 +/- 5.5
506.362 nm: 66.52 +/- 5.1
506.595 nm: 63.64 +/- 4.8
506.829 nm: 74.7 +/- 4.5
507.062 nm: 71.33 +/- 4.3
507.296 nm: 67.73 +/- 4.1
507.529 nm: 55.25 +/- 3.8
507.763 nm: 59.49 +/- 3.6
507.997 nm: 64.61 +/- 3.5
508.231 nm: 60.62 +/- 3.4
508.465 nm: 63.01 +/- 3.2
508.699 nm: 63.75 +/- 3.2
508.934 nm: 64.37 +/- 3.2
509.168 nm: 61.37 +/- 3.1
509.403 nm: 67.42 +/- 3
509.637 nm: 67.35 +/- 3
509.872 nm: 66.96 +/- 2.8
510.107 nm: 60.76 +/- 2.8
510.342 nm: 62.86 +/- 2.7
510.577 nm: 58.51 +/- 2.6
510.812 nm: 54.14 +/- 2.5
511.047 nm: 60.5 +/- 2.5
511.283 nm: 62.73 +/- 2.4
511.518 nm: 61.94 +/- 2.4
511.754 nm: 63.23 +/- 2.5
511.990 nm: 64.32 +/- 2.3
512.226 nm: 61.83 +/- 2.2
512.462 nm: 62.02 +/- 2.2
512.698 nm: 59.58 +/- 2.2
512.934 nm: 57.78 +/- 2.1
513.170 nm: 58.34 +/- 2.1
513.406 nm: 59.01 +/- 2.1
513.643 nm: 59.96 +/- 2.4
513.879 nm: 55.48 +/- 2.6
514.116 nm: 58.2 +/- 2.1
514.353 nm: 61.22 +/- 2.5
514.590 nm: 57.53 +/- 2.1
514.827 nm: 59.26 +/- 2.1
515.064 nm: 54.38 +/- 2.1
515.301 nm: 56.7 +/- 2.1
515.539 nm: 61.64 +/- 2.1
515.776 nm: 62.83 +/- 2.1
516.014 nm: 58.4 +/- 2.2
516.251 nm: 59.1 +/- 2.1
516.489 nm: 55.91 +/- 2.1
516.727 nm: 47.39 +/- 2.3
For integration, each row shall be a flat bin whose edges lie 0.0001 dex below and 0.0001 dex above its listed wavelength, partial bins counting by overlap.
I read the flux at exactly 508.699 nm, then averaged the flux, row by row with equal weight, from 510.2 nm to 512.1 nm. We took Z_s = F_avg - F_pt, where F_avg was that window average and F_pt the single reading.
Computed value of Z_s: -2.7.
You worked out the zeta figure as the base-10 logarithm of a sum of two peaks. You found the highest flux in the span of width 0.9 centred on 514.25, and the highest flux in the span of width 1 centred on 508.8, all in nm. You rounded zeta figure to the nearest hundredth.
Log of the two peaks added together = 2.10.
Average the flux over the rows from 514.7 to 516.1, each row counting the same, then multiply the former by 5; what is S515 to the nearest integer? 294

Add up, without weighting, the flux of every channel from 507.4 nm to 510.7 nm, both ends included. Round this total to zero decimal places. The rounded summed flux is 876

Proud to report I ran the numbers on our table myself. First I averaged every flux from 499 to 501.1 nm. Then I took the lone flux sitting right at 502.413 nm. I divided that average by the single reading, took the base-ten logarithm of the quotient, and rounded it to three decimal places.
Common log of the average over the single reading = 0.016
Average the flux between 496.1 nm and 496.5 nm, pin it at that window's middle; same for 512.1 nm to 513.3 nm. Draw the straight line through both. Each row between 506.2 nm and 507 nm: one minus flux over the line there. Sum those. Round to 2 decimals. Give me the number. -0.36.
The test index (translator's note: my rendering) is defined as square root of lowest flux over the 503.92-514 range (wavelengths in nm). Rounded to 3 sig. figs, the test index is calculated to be 7.36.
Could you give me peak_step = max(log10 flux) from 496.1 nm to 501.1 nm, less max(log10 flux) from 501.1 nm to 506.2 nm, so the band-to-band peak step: -0.04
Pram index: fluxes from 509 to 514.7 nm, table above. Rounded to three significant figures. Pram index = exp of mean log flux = 60.9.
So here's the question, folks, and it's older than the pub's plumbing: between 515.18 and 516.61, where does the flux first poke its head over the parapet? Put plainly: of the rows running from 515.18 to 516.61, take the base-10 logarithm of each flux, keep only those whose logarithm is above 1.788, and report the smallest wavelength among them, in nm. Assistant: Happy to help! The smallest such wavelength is 515.539 nm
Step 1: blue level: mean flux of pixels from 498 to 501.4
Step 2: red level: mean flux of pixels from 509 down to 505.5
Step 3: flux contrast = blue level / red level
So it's 0.94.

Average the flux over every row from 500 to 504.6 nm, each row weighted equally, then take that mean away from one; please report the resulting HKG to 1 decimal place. -60.2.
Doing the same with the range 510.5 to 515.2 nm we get -58.5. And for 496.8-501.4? -61.8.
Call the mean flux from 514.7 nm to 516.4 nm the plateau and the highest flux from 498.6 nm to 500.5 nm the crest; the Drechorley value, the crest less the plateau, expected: 10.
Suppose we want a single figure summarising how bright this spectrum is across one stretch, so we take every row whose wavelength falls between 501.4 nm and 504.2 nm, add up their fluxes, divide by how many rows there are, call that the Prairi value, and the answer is 62.3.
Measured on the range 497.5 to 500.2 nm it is 63.0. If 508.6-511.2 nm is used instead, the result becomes 62.5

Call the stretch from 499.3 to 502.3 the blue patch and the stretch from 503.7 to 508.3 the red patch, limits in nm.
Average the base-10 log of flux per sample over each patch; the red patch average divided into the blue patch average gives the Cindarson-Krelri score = 0.99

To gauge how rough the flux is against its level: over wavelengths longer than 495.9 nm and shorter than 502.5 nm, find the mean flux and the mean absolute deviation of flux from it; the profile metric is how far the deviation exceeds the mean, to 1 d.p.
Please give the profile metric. -59.5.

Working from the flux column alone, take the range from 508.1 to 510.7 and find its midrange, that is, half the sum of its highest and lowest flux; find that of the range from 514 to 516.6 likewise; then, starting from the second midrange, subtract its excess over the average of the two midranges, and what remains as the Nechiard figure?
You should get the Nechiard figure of 60.8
